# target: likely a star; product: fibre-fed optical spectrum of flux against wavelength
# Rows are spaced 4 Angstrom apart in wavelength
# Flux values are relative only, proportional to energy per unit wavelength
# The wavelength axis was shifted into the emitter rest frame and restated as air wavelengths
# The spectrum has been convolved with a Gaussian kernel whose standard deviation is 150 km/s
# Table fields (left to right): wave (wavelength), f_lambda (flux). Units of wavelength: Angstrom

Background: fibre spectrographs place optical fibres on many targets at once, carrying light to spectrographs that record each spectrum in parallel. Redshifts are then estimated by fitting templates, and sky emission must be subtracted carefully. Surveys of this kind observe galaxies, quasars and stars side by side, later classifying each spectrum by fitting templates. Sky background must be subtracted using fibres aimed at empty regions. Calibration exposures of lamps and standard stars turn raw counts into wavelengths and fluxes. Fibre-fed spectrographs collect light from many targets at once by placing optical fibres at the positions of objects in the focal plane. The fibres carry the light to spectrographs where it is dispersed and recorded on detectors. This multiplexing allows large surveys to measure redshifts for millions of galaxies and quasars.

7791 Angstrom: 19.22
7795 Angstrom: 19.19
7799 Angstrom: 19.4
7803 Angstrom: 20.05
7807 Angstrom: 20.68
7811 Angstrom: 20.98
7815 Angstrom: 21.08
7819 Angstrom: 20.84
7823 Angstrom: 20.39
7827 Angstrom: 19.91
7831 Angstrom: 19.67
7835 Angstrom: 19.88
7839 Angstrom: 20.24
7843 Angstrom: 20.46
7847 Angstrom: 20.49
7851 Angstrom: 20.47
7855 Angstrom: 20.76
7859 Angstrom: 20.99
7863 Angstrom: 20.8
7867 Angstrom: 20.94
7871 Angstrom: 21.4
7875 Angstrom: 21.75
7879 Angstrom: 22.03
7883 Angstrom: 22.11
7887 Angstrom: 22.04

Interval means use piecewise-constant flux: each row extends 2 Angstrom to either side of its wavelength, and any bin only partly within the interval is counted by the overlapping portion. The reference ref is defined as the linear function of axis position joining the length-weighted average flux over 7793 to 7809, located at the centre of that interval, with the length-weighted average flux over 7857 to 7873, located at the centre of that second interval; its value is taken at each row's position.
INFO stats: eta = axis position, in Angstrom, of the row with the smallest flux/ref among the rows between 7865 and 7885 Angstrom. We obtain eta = 7867 Angstrom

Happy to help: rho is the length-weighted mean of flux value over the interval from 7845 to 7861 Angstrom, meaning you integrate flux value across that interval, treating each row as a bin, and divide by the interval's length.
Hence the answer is 20.7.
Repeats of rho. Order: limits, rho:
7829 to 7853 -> 20.2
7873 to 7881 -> 21.9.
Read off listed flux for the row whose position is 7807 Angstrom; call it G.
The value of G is 20.68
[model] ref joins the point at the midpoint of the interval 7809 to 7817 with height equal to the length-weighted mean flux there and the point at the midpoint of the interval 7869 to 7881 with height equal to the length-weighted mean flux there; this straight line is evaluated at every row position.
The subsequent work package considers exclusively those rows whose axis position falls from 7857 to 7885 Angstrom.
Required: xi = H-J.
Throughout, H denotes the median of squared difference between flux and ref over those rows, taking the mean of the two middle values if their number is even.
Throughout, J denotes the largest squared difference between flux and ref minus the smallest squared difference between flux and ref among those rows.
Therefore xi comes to -0.5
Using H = 0.1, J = 0.6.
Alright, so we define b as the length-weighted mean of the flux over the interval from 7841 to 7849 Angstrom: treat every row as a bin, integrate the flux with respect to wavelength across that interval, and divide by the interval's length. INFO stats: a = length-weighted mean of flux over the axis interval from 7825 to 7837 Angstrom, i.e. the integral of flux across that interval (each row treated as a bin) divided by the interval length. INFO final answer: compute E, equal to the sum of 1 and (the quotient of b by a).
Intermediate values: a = 19.8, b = 20.5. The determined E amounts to 2.03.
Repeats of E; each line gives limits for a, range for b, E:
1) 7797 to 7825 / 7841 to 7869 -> 2.01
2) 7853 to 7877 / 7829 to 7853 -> 1.96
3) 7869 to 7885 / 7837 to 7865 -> 1.94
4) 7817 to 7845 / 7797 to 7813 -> 2.00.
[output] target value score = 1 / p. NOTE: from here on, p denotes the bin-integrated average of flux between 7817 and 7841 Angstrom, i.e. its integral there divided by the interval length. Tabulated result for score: 0.0496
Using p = 20.2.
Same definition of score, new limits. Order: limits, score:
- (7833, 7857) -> 0.0491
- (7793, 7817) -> 0.0494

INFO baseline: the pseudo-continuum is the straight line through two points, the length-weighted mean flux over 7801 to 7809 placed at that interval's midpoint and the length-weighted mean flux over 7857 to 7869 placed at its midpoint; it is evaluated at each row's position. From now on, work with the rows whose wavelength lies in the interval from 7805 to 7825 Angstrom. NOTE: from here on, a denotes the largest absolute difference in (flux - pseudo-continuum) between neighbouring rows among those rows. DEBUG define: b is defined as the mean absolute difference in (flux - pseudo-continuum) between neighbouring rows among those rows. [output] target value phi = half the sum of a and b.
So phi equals 0.38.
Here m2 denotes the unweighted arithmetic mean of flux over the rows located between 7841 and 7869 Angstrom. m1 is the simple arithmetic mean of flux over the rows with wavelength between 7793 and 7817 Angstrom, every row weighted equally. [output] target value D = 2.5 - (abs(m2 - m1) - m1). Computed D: 22.3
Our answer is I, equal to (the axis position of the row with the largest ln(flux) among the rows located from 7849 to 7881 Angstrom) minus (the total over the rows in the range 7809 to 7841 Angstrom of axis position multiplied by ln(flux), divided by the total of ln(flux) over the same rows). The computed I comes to 54.1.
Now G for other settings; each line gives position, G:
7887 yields 22.04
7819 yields 20.84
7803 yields 20.05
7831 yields 19.67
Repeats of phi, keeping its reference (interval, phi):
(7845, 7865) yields 0.22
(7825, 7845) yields 0.28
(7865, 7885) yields 0.34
